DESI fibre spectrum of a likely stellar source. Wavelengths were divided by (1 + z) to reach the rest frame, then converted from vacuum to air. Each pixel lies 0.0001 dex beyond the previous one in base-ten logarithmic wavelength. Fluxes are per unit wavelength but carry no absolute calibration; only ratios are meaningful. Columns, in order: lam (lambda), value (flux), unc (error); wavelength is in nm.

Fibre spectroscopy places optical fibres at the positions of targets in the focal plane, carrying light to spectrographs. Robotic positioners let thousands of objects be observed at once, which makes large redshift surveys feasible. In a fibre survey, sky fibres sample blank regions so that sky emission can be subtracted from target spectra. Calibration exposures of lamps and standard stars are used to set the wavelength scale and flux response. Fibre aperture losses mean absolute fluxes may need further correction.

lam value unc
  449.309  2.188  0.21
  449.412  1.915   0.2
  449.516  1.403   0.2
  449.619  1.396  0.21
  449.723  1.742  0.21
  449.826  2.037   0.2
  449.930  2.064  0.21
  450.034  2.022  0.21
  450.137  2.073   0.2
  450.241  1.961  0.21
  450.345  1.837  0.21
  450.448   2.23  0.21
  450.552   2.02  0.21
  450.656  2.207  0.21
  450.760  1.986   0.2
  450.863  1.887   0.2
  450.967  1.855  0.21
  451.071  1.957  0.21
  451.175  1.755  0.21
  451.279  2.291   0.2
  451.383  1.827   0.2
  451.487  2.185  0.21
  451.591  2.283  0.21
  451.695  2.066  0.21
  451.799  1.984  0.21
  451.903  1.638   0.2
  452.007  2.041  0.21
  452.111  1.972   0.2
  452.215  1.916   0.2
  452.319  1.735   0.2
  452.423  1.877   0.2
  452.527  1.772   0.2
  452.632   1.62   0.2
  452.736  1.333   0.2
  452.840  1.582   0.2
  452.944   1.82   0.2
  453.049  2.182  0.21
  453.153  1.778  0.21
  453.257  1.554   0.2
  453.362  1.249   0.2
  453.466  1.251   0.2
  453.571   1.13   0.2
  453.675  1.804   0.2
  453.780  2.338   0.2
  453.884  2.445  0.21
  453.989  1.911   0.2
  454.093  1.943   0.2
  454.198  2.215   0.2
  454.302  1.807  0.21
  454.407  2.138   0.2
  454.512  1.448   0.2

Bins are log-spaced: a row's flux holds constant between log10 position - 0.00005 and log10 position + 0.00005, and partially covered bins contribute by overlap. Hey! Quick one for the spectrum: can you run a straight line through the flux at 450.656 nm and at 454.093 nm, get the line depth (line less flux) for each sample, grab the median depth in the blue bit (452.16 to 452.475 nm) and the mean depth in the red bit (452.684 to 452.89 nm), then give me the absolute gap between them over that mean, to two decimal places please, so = 0.67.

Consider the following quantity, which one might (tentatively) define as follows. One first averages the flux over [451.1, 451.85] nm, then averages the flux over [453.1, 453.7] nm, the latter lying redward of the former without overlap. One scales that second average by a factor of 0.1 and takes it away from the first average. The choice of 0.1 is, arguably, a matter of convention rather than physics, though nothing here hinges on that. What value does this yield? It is 1.91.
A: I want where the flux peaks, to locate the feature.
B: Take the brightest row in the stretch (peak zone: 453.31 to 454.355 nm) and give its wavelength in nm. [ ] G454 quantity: 453.884 nm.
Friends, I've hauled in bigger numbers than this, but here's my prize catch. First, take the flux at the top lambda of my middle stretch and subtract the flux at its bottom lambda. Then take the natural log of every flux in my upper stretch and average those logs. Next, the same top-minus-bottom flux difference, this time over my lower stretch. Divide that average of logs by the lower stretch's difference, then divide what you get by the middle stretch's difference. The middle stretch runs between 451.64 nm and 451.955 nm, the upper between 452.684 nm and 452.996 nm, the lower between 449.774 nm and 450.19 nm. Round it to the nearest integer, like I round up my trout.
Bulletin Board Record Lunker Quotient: -29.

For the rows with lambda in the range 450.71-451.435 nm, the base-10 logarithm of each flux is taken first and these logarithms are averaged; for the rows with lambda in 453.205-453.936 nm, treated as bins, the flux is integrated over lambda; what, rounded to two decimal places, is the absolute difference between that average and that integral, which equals 0.94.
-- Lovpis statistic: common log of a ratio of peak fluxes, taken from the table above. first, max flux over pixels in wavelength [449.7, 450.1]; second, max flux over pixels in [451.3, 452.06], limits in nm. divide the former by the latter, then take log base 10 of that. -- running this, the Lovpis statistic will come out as -0.044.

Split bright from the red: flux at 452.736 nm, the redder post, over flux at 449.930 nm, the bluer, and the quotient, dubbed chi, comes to 0.65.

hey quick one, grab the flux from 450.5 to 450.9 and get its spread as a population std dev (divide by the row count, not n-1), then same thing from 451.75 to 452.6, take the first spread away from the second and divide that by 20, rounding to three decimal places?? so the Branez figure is 0.001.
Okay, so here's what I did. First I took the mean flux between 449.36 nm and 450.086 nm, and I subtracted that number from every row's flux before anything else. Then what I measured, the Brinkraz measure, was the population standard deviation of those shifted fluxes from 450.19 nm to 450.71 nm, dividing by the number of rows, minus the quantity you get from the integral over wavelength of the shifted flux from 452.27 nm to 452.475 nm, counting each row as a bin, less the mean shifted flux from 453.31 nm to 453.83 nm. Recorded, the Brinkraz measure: -0.10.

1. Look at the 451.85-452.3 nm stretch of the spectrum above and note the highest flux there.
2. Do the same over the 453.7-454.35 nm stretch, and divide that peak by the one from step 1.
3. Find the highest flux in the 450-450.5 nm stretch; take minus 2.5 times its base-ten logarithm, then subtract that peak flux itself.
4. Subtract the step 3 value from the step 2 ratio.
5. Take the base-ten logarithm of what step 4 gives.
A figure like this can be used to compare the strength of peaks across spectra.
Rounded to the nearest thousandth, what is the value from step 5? 0.633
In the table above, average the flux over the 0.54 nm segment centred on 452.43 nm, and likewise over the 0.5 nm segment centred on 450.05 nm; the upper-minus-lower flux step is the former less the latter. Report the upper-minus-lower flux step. -0.25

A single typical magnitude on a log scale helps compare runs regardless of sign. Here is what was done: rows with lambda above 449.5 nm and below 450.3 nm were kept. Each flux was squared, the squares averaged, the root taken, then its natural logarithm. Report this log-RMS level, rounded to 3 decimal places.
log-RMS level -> 0.619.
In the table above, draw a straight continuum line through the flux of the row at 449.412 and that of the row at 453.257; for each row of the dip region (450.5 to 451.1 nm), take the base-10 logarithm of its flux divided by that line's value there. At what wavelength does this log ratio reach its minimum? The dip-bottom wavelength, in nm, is 450.967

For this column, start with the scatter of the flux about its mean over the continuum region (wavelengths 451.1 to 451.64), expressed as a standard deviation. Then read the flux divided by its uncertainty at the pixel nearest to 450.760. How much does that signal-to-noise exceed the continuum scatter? 9.7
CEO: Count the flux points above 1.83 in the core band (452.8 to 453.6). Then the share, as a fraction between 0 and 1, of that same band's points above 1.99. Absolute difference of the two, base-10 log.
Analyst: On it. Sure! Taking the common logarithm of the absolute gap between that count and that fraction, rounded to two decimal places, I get -0.06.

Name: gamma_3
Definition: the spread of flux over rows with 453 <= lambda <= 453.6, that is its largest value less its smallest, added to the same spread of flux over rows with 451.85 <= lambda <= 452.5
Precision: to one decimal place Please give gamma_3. 1.5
